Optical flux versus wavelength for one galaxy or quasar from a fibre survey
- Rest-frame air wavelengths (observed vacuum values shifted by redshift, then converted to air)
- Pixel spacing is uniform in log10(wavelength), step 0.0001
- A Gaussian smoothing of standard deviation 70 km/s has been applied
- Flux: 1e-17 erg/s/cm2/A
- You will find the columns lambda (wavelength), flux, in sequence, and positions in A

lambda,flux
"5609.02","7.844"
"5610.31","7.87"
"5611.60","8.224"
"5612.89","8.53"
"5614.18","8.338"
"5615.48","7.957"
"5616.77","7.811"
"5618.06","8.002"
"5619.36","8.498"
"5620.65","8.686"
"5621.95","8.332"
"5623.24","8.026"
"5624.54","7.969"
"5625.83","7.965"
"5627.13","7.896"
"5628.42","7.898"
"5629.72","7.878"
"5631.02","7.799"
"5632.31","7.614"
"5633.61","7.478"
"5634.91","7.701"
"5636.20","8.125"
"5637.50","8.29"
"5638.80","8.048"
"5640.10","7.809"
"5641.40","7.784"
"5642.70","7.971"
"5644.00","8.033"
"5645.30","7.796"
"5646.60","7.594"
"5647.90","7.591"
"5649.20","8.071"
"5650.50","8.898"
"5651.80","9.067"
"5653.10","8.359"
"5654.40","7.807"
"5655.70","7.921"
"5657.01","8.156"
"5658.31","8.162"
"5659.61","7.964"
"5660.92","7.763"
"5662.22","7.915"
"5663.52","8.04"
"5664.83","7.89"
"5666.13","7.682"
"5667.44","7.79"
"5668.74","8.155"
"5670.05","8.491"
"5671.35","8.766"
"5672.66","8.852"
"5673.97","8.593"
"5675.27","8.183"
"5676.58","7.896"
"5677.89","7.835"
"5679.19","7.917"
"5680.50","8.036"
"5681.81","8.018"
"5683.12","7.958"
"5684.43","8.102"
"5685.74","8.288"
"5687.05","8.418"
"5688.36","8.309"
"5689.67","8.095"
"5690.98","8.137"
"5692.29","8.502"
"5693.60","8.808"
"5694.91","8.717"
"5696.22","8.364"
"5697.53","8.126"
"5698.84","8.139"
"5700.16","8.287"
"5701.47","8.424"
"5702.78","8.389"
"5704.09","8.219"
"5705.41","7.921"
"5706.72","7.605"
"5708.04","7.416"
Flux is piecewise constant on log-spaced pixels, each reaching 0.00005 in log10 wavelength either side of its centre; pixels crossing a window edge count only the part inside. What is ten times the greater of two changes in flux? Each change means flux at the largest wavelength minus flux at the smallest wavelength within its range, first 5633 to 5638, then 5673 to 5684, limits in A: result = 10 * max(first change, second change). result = 8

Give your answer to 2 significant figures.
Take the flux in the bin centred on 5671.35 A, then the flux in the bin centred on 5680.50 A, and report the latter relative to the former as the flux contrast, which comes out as 0.92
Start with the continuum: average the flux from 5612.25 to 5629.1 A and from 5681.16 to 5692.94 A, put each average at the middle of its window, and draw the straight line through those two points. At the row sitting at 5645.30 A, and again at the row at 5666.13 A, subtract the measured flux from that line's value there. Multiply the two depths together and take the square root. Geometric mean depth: 0.43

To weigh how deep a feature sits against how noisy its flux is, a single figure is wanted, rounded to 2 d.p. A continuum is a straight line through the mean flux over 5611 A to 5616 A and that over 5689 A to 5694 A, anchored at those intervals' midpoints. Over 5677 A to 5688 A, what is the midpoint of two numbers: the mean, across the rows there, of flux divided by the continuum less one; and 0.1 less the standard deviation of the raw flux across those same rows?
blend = -0.06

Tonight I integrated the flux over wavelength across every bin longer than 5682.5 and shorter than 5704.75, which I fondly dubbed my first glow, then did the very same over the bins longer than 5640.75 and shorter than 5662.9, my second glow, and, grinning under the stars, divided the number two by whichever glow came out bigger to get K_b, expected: 0.0108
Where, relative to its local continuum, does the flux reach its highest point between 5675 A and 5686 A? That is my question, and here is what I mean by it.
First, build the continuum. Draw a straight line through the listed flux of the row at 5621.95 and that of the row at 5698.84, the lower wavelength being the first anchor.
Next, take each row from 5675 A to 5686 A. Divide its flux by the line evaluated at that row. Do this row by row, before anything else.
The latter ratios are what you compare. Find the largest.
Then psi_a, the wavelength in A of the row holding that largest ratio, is 5685.74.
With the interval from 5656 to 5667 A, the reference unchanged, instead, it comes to 5658.31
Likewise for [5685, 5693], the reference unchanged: 5692.29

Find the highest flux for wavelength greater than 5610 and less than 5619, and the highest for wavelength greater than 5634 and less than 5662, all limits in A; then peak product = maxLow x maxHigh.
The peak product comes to 77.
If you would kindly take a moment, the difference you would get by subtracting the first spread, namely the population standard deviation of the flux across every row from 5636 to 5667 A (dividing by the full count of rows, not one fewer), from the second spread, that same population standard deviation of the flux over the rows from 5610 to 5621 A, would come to -0.05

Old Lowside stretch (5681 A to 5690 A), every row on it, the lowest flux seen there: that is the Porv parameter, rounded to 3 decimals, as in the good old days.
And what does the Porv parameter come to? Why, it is 7.958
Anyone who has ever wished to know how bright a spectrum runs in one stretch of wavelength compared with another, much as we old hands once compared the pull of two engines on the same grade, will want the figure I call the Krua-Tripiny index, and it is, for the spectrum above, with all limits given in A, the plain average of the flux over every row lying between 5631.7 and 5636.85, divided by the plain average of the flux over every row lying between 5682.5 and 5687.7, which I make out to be 0.94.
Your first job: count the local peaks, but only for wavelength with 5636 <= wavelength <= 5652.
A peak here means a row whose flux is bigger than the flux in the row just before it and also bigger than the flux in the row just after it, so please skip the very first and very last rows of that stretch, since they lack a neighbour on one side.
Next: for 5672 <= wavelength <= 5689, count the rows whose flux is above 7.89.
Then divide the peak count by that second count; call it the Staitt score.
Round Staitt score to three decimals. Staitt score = 0.167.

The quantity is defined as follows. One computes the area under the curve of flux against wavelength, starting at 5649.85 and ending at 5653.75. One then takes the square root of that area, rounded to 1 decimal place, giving 5.9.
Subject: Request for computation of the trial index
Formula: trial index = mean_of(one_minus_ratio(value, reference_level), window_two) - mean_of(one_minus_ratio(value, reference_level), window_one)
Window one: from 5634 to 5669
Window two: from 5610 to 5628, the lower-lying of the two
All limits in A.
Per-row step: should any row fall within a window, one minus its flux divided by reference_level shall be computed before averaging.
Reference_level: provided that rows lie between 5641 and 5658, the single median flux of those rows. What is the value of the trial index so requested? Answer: -0.02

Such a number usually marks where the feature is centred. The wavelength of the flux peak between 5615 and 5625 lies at 5620.65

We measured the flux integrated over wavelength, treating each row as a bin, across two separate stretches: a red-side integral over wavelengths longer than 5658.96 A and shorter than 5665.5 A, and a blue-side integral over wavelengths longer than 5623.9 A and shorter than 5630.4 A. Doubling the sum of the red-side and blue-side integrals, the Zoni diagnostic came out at 206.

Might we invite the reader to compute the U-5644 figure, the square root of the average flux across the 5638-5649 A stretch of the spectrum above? 2.80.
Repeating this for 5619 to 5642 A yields 2.83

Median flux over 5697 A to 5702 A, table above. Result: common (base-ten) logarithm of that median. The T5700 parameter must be 0.915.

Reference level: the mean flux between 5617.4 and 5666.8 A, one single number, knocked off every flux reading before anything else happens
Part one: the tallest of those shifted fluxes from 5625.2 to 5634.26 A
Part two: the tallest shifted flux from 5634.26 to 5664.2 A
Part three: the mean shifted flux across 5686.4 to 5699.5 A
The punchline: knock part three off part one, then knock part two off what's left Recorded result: -1.5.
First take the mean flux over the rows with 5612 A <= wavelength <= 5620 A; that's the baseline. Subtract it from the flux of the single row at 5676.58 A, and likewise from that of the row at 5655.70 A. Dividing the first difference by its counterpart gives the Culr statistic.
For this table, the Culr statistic 1.1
